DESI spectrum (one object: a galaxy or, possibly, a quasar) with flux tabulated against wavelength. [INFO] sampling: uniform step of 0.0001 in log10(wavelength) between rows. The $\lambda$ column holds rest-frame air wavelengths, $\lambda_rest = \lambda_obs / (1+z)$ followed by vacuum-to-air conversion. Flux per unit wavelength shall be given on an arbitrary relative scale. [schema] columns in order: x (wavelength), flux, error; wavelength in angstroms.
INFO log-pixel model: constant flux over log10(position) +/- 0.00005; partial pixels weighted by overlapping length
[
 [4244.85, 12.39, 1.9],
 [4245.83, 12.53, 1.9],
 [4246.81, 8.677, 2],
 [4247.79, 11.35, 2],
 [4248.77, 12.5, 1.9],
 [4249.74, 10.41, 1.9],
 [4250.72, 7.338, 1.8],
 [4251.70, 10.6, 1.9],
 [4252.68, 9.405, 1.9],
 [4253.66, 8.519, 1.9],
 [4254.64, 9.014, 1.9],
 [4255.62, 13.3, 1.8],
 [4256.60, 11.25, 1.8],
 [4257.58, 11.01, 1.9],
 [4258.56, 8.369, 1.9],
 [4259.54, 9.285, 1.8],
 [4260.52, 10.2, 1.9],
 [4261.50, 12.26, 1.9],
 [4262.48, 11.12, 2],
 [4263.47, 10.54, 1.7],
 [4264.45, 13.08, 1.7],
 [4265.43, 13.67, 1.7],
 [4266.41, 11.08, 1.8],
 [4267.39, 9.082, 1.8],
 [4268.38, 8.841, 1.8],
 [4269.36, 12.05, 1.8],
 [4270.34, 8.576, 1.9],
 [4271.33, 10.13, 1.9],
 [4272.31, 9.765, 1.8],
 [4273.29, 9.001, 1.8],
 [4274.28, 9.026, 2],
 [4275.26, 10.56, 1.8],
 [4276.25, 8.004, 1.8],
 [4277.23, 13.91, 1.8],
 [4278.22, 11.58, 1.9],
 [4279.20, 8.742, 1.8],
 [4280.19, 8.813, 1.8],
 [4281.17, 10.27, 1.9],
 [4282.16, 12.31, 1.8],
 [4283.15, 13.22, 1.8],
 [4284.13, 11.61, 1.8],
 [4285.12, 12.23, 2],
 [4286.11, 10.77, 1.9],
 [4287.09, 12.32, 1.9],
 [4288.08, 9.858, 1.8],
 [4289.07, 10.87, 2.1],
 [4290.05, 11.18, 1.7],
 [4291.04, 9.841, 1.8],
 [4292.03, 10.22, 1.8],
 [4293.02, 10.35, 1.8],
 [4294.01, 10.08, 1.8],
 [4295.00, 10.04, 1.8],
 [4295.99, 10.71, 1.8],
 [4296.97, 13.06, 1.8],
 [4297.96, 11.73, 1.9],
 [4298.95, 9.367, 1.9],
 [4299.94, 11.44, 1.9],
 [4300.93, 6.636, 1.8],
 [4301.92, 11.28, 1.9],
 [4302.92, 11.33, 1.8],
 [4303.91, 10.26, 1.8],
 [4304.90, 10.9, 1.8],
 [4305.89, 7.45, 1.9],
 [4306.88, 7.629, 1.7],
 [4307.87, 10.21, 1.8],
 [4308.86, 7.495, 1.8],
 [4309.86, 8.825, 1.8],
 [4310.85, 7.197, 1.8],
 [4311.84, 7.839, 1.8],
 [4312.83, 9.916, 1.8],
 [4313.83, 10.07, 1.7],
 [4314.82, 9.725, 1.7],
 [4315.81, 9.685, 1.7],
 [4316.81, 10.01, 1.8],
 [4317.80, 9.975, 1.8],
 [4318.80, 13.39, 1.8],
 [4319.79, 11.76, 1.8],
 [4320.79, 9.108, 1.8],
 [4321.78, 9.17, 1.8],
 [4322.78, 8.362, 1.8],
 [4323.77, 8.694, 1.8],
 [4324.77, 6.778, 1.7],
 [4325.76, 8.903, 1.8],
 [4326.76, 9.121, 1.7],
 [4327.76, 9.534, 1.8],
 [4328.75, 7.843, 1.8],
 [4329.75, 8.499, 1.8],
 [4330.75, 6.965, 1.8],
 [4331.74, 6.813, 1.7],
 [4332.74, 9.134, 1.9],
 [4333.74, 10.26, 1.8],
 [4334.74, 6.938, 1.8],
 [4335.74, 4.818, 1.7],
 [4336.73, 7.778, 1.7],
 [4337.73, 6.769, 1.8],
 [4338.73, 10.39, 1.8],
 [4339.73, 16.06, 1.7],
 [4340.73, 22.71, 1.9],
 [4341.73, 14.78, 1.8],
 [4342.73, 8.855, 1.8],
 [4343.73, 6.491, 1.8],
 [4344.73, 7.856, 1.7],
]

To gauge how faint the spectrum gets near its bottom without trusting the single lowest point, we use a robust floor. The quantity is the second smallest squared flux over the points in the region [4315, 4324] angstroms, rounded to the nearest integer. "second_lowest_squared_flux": 76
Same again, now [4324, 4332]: 46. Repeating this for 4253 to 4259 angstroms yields 73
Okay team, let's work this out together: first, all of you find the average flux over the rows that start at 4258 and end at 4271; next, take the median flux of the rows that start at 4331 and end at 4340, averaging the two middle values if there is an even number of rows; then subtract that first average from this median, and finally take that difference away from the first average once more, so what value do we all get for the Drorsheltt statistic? 13.5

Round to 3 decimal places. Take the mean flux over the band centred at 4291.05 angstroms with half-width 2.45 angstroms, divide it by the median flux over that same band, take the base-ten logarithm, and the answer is 0.006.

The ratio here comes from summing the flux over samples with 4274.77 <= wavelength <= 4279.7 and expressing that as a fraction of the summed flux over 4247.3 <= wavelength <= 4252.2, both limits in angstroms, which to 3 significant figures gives 1.01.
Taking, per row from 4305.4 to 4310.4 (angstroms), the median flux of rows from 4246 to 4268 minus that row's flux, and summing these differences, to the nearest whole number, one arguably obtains 11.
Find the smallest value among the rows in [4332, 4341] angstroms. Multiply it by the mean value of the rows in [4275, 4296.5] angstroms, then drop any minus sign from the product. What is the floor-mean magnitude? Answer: 52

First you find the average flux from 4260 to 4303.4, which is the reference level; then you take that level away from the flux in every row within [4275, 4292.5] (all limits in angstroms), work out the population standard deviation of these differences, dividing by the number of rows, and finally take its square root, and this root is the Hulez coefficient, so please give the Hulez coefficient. 1.235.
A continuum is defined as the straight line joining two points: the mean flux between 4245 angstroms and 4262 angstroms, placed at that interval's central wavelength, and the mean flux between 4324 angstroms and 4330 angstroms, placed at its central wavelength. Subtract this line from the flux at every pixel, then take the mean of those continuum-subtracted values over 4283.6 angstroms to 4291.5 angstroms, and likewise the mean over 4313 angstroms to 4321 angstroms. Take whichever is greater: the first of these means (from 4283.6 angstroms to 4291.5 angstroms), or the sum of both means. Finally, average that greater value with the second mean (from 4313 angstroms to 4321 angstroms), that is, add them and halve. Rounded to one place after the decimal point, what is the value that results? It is 2.6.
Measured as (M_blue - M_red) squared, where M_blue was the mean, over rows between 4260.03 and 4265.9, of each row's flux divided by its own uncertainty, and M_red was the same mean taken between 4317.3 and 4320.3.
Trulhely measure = 0.00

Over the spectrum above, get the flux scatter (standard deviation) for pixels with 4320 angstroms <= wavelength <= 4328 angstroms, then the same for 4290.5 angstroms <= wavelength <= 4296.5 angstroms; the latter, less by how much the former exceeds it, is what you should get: -0.3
